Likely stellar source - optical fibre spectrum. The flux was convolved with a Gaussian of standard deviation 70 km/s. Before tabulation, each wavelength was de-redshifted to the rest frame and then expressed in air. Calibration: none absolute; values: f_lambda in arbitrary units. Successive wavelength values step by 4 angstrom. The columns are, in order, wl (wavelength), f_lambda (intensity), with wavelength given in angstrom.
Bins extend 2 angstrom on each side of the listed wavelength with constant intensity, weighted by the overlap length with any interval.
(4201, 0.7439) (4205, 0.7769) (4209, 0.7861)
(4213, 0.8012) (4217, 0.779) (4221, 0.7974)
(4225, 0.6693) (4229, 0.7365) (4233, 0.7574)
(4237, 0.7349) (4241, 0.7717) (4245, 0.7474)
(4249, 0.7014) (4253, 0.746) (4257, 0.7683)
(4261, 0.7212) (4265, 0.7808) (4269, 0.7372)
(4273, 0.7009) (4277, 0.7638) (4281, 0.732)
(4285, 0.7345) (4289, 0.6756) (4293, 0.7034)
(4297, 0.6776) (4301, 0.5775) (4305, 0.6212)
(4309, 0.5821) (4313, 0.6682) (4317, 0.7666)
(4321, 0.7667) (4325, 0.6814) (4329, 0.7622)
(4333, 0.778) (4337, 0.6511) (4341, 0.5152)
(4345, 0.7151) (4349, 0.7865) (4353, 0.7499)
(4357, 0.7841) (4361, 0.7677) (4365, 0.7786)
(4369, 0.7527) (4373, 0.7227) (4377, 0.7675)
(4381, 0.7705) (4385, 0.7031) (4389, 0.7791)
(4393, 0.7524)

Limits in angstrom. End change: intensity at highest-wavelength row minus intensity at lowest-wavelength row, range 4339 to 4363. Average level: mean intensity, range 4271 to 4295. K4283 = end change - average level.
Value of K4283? -0.47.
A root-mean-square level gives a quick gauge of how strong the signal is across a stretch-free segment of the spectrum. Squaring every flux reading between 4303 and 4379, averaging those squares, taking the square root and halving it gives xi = 0.360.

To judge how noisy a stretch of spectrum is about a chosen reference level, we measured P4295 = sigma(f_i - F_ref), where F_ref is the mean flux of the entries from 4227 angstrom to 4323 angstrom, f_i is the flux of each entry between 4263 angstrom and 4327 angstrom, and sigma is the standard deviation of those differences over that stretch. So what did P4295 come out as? 0.06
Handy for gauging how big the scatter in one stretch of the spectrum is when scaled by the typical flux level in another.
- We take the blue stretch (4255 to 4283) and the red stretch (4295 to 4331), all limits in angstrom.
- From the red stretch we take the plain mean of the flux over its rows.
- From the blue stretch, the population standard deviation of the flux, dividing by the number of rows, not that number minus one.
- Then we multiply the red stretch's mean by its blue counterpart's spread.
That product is 0.018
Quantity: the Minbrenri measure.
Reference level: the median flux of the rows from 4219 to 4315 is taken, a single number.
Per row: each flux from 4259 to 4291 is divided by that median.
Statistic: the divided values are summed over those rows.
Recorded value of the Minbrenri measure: 8.0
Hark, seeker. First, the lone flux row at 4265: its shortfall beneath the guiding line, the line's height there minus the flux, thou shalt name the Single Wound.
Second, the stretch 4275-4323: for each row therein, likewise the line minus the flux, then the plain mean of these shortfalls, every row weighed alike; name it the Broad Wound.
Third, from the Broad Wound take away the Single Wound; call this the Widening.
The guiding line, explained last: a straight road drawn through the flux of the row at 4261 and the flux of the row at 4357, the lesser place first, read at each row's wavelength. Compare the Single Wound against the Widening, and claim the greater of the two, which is 0.114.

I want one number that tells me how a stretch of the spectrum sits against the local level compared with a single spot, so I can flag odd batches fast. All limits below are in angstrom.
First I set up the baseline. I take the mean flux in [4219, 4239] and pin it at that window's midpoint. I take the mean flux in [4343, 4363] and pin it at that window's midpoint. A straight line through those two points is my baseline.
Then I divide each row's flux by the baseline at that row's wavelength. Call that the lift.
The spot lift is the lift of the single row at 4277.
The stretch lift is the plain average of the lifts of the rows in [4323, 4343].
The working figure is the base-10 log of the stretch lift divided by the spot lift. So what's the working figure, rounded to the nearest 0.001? -0.058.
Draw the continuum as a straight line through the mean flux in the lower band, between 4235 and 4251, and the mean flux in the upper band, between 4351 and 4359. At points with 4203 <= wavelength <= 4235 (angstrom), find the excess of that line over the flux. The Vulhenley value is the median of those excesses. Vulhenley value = -0.047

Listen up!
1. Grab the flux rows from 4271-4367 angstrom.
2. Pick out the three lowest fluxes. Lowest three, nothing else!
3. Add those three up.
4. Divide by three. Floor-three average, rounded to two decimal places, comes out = 0.56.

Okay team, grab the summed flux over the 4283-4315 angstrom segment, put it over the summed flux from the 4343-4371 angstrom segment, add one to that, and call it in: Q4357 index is 2.0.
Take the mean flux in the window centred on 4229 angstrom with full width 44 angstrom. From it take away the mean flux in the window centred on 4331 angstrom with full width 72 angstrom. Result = 0.05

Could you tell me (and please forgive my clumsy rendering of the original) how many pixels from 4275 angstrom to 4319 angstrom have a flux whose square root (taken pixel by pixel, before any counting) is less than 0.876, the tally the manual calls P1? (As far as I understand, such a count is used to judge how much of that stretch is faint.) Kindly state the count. 11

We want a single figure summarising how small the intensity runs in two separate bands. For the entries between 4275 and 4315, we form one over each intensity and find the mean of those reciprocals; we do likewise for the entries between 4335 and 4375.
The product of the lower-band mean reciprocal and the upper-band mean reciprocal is 2.10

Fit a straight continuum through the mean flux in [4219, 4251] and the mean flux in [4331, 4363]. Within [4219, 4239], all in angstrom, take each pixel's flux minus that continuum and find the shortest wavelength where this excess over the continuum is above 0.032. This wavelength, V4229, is 4221 angstrom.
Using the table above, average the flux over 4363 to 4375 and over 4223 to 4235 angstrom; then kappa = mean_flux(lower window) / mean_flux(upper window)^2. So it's 1.28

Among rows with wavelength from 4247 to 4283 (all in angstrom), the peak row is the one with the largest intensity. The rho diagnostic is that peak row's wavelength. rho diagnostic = 4265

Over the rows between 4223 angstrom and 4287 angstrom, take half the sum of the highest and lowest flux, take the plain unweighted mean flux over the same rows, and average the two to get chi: 0.73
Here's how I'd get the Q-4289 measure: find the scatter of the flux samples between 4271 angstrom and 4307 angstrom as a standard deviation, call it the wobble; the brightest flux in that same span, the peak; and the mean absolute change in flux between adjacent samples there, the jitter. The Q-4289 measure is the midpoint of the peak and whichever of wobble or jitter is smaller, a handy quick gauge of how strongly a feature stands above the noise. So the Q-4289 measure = 0.404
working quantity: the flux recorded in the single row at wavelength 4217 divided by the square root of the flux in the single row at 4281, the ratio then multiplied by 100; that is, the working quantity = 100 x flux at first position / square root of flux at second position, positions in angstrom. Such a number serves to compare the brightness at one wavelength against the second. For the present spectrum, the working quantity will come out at 91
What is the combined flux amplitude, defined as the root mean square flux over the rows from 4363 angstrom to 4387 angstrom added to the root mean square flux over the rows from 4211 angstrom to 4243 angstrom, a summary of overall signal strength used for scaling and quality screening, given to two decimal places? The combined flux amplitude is 1.51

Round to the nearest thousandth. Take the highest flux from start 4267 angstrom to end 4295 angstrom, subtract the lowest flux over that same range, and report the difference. 0.088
